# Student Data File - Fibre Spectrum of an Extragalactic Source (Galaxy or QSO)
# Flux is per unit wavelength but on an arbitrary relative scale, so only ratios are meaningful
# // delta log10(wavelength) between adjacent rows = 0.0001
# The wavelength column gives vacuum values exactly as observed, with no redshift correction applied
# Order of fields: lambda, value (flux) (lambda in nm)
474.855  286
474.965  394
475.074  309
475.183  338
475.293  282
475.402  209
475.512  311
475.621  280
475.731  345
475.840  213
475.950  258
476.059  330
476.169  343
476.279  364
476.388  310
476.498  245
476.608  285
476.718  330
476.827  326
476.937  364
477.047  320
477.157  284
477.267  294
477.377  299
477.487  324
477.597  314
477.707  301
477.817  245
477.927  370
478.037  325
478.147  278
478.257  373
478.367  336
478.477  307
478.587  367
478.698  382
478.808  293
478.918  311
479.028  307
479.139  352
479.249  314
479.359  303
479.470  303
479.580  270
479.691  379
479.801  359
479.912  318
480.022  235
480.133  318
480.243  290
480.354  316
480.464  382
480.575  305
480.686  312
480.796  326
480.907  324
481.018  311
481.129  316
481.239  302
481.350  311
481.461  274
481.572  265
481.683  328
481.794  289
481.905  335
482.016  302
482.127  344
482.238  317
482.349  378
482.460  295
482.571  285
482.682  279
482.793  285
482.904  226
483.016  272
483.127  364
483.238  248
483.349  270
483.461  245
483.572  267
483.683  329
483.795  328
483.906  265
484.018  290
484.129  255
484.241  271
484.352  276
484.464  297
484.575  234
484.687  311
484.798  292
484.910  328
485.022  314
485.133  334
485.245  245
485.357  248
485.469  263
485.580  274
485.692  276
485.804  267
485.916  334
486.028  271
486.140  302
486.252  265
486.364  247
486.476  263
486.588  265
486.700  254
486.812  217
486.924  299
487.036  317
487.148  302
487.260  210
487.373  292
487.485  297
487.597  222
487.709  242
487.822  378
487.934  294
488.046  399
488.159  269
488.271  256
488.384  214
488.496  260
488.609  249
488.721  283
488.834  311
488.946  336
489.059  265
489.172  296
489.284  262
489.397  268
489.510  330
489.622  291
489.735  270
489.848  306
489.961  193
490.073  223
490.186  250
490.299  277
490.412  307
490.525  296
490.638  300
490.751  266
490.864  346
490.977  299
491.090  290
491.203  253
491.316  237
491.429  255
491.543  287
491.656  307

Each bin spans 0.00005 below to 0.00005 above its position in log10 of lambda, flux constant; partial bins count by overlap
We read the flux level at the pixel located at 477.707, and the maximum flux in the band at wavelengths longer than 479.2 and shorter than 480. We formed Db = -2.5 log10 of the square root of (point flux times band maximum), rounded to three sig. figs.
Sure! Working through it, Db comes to -6.32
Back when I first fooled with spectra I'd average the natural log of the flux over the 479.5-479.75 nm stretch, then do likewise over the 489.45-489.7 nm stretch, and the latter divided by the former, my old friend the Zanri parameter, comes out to 0.99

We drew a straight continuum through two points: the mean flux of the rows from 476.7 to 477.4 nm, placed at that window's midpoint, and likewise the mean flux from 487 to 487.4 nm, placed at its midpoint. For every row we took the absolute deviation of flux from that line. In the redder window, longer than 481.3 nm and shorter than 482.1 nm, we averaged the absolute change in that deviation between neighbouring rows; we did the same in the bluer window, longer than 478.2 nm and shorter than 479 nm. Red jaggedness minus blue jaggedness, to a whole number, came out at -14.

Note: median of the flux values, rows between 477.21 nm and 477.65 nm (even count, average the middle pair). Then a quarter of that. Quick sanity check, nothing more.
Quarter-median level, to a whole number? 77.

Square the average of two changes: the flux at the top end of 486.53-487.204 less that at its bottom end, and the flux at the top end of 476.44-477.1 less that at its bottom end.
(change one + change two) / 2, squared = 3136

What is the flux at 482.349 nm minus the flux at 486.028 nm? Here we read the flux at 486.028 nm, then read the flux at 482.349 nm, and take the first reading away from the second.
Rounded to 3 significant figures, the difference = 107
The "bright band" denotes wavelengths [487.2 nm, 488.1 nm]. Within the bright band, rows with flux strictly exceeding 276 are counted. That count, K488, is 5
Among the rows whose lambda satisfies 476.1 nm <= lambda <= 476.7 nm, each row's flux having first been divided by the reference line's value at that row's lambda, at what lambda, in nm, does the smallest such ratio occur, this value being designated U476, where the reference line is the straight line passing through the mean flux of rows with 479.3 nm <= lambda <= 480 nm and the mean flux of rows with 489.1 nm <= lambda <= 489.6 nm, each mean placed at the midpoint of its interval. 476.498 nm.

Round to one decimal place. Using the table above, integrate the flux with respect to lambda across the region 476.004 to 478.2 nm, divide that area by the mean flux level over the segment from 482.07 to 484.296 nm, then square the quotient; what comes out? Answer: 5.6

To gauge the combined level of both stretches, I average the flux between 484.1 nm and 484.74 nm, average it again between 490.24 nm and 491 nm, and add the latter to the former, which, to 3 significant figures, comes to 573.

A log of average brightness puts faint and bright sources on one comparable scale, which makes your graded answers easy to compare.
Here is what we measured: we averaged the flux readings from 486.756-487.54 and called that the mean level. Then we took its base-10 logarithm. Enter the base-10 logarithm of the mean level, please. 2.44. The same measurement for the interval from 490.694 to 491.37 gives 2.45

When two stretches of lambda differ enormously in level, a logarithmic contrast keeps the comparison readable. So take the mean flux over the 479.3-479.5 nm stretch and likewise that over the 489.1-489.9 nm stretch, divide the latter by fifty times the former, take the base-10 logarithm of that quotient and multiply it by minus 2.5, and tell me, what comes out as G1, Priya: 4.30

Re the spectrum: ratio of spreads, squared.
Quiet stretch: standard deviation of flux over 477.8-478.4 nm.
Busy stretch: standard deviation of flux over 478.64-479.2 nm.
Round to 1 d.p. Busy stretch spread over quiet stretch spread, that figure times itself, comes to 0.5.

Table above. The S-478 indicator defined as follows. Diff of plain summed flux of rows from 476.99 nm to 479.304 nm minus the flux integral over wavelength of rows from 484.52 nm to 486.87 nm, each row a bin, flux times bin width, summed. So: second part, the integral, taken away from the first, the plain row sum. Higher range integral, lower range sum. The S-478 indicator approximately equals 6047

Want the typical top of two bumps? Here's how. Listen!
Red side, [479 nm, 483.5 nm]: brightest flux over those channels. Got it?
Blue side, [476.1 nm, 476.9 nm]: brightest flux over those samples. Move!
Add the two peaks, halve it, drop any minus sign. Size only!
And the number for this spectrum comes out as 373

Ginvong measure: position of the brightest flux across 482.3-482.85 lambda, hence 482.349 nm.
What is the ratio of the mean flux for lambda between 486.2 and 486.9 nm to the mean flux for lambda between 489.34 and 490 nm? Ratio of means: 0.91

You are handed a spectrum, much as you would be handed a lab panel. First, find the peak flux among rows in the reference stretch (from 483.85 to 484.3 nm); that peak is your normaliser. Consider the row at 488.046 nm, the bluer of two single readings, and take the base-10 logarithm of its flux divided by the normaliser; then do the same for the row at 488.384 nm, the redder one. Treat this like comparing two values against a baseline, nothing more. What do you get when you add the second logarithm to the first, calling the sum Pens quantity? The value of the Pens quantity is 0.01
